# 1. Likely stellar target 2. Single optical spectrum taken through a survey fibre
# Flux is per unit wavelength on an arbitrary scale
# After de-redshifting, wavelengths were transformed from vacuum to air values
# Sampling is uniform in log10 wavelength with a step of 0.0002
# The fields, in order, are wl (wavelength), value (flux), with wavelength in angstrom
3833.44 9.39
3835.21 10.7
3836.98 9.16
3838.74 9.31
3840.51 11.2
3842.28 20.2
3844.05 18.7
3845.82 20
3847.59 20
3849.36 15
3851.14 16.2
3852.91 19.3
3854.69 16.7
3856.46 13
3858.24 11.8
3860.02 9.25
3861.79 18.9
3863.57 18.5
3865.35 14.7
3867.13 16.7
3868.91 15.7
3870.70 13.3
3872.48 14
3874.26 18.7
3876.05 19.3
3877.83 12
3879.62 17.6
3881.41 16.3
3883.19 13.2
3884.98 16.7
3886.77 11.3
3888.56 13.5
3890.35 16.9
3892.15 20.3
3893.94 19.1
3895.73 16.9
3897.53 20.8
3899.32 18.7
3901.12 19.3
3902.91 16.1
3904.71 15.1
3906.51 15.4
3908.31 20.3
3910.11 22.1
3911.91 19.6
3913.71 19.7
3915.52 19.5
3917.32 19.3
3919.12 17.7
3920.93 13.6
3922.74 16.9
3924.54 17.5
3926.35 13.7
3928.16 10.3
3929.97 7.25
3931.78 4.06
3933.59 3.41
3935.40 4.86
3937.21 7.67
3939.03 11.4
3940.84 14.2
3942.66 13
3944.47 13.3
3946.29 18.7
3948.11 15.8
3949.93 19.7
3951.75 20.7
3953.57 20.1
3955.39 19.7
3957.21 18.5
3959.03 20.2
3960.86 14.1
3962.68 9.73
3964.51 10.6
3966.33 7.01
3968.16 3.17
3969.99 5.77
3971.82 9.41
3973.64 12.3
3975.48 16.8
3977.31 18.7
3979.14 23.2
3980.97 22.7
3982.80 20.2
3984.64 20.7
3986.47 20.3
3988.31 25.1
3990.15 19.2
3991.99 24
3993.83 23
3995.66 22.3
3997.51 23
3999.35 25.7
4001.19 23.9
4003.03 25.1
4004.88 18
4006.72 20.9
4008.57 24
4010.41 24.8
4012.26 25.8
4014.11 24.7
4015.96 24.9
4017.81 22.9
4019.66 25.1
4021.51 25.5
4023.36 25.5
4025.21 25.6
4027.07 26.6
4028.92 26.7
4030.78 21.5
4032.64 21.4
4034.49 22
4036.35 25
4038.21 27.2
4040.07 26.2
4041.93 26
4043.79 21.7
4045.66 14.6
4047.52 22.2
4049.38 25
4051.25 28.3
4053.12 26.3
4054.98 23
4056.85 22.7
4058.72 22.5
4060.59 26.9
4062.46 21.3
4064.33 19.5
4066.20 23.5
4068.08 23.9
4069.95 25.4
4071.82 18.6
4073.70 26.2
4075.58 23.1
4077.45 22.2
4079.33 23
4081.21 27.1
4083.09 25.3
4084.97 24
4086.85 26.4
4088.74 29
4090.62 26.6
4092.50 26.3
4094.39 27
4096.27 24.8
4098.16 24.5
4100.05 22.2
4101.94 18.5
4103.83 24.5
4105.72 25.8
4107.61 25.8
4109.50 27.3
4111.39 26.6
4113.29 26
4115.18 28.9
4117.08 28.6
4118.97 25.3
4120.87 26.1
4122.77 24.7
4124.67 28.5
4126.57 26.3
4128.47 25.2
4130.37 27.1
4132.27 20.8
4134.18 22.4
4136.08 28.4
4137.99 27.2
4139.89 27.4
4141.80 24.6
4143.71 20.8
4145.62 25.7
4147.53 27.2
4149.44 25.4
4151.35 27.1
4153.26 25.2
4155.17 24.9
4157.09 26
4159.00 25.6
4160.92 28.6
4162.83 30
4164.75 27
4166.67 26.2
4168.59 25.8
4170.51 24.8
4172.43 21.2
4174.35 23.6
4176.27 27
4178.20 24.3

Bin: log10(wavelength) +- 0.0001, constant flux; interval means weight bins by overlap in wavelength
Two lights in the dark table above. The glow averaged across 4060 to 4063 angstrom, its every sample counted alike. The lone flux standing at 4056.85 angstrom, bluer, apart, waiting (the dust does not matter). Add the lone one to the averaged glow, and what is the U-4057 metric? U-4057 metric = 46.8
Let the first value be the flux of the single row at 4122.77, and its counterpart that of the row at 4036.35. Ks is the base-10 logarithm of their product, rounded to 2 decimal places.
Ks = 2.79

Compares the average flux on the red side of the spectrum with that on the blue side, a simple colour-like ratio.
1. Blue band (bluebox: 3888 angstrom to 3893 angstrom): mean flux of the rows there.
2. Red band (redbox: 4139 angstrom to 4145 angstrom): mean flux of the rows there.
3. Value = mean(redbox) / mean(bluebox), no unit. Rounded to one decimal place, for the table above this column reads 1.4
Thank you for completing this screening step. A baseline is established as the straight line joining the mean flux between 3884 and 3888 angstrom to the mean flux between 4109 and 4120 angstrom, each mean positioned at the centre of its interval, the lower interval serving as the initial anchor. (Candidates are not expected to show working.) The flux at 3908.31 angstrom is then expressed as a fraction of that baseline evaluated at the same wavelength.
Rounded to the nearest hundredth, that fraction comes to 1.33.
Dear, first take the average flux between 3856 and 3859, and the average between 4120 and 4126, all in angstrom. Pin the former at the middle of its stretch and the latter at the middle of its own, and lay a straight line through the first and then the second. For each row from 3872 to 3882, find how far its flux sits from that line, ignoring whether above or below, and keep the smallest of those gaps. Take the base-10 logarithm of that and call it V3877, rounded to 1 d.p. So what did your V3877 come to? -0.1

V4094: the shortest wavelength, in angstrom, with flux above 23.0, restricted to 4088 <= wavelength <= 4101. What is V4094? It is 4088.74 angstrom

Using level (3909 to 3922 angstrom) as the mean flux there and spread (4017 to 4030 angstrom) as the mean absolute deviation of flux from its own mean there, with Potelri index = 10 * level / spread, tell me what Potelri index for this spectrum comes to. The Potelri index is 232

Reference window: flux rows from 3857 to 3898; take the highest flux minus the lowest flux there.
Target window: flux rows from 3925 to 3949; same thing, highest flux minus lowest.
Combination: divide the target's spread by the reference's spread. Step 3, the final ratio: 1.3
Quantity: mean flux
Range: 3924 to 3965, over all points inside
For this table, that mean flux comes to 13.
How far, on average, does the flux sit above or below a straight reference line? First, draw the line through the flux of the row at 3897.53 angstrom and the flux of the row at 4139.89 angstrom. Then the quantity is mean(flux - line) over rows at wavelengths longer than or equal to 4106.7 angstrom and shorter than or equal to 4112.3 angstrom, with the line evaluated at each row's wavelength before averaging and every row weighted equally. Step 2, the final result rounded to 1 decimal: 0.0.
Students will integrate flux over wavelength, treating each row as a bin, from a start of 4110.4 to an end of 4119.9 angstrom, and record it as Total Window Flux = 257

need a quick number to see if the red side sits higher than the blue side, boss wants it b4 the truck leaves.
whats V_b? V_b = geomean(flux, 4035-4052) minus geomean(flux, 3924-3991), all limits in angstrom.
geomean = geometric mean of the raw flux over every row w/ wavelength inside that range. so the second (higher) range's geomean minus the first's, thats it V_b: 10.9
